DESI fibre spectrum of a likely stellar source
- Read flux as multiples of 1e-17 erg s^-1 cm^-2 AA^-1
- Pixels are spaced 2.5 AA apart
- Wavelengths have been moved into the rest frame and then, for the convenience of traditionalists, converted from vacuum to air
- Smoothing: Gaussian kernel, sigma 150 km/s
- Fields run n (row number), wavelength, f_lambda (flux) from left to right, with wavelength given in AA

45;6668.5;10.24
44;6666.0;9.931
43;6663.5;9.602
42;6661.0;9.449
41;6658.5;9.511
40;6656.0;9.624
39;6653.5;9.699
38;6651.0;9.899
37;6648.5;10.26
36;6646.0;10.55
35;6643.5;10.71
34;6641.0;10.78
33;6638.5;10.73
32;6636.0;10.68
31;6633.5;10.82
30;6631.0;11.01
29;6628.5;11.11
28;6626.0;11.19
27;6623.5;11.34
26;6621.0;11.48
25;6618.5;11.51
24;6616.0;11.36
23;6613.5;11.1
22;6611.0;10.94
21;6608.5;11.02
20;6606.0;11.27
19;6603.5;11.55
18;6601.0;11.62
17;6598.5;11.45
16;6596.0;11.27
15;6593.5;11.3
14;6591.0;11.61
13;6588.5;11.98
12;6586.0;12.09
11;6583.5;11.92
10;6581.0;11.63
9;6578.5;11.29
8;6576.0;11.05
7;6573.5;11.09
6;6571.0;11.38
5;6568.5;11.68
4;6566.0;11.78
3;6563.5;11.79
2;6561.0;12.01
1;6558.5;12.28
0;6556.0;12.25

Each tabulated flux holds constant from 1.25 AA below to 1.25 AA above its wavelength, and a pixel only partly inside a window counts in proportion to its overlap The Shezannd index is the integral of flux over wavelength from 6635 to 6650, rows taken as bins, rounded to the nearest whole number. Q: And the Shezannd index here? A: 159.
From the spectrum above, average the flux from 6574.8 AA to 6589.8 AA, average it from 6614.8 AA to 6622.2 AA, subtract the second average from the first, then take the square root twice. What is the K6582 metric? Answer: 0.68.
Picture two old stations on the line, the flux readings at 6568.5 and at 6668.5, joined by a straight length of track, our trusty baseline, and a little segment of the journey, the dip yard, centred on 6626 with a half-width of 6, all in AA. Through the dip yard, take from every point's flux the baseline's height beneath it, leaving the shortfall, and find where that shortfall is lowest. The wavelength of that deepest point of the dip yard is 6631.0 AA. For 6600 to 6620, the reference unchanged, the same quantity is 6611.0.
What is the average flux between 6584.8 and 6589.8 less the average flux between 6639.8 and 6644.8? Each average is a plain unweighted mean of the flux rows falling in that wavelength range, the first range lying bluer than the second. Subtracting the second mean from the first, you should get 1.29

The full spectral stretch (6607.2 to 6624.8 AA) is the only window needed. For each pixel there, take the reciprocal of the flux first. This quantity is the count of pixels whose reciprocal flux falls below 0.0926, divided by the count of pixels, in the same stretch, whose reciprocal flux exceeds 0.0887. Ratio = 2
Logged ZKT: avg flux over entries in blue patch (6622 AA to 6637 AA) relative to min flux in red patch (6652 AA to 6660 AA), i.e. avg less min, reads 1.5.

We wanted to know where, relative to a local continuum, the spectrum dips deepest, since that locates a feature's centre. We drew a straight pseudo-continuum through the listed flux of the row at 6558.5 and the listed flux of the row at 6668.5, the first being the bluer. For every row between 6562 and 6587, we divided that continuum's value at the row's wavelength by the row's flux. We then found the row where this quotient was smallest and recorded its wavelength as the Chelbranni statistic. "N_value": 6586.0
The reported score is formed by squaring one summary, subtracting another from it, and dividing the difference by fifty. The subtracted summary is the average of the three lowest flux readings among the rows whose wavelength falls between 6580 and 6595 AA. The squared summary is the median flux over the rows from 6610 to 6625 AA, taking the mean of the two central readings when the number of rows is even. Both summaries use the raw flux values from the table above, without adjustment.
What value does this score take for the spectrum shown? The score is 2.35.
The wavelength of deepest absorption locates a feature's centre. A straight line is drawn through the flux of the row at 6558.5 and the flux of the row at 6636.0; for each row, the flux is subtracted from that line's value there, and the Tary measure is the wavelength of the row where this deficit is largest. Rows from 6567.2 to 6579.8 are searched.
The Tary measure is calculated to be 6573.5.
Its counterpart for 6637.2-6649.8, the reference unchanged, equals 6648.5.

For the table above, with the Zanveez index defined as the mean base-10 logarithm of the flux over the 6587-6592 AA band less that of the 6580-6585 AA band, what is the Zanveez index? 0.00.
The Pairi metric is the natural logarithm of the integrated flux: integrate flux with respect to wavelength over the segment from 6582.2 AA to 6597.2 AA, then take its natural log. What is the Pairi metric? 5.17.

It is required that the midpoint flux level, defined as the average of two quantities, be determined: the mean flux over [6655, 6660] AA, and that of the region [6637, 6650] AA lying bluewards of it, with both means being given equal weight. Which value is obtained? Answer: 10.1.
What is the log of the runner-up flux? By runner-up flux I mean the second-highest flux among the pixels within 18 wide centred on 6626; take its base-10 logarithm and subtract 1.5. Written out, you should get -0.440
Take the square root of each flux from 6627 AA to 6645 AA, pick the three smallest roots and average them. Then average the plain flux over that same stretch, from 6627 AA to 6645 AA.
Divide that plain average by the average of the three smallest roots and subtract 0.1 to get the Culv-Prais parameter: 3.21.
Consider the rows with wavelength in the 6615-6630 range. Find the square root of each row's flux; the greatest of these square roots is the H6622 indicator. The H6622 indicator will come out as 3.393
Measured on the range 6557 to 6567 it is 3.504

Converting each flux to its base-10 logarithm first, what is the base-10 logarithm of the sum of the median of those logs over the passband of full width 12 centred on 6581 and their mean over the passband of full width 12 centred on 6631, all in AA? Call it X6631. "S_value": 0.323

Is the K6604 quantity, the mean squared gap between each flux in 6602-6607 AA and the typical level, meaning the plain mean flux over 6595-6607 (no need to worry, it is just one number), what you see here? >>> 0.02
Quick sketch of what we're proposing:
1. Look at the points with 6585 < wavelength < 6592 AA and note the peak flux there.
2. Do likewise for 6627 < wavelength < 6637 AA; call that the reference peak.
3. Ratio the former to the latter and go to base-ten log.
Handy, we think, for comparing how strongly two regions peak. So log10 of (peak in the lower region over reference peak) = 0.037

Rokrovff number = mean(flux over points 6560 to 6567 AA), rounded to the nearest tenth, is 11.9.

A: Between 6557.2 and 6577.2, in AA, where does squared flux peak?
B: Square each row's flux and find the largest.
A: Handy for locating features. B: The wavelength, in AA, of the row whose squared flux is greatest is 6558.5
